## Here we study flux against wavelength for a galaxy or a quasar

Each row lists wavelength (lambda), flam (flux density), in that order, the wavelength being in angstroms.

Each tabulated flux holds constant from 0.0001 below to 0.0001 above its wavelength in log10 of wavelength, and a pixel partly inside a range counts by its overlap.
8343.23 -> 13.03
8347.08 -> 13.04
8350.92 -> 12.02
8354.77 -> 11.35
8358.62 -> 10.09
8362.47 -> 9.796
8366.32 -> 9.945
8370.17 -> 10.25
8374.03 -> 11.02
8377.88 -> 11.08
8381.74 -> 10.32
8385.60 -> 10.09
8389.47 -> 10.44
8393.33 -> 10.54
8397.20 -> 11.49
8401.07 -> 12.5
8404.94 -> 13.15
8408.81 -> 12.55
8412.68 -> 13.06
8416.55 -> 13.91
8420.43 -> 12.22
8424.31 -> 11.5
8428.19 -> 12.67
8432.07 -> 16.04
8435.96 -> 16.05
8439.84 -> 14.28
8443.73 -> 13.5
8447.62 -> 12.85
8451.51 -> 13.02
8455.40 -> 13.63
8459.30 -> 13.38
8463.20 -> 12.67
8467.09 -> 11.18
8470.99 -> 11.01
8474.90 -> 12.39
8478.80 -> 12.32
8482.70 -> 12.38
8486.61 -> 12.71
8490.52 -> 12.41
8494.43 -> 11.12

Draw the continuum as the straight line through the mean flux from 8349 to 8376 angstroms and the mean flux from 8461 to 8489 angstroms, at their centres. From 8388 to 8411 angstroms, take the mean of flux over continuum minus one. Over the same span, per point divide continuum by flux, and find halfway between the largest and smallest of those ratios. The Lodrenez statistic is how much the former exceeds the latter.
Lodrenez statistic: -0.89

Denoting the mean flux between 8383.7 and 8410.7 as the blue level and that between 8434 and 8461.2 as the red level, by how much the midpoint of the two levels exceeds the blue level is 1.1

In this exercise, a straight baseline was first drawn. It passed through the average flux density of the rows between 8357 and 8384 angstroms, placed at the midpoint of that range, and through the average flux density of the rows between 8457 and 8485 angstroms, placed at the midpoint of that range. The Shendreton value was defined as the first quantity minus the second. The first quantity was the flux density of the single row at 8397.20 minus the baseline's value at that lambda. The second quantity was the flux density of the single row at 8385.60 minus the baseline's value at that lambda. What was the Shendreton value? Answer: 1.2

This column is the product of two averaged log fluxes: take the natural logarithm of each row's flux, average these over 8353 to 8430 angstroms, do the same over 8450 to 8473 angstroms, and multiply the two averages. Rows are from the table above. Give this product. 6.12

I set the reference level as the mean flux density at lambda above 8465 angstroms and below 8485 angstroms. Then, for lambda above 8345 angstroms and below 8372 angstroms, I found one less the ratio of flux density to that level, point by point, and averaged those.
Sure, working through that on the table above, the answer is 0.08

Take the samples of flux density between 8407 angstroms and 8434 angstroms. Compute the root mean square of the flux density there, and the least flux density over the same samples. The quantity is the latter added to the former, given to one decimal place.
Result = 24.7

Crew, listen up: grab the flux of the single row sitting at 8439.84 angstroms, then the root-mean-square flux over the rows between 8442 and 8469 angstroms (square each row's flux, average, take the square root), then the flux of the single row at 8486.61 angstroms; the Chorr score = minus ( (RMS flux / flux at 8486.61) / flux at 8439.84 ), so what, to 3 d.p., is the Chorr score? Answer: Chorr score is -0.071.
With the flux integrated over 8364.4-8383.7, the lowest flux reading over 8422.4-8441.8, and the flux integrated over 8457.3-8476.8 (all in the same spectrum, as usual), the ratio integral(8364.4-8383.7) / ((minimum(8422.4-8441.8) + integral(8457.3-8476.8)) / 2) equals 1.64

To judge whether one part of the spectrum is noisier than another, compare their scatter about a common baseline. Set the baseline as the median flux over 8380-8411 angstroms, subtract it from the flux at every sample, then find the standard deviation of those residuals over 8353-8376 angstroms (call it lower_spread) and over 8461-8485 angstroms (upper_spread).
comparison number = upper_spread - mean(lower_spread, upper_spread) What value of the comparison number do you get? 0.04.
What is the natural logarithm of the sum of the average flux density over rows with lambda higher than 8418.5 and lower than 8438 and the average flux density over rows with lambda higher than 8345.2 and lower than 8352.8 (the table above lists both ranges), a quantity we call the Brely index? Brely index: 3.27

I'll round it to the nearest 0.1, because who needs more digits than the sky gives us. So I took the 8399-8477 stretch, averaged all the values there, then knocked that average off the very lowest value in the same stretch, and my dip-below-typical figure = -2.1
